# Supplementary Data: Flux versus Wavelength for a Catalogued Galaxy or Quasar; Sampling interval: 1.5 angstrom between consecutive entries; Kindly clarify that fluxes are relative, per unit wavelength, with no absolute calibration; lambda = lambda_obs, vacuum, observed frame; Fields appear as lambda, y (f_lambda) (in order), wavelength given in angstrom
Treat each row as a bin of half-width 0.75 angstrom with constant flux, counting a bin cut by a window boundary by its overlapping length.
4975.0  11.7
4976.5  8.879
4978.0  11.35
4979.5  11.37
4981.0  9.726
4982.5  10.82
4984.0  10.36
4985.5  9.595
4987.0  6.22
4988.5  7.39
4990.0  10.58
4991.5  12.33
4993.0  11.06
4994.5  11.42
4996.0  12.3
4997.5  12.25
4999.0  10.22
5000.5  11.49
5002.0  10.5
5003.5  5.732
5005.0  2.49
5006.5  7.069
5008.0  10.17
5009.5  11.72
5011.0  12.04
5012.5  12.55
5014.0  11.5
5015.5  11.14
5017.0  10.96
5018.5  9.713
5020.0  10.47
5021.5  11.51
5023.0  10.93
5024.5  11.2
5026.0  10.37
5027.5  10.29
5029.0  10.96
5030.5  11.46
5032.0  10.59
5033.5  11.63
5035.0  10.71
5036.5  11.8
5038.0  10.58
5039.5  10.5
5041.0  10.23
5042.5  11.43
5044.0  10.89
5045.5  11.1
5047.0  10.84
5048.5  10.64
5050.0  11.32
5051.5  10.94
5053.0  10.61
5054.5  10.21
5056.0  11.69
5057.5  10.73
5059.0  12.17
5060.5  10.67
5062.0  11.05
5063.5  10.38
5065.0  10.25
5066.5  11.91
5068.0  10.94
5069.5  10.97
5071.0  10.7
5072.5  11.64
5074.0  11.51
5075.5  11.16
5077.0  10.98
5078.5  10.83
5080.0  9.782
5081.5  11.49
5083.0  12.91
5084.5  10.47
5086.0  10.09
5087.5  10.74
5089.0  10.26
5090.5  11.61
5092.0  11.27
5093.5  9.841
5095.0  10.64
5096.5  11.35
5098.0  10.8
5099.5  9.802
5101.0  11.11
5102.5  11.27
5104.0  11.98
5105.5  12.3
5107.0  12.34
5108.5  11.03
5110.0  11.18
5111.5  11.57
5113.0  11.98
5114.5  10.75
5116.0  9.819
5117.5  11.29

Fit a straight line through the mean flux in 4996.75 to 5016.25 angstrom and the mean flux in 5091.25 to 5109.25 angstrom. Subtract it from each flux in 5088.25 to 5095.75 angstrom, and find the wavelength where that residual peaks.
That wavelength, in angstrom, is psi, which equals 5090.5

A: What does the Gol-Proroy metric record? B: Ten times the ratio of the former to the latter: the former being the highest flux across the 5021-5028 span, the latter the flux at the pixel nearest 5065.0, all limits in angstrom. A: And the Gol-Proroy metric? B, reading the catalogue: 11.2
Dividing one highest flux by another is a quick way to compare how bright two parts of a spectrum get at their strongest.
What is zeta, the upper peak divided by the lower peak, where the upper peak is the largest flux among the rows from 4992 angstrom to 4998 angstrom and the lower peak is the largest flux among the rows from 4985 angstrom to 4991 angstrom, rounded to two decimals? 1.16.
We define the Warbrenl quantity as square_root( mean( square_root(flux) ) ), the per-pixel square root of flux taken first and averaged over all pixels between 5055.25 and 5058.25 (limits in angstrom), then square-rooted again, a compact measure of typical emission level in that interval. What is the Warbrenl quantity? 1.83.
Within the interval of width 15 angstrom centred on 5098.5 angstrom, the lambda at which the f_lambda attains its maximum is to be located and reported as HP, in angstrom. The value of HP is 5105.5 angstrom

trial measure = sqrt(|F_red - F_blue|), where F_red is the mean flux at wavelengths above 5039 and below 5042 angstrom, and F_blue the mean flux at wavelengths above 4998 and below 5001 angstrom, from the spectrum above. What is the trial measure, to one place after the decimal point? 0.7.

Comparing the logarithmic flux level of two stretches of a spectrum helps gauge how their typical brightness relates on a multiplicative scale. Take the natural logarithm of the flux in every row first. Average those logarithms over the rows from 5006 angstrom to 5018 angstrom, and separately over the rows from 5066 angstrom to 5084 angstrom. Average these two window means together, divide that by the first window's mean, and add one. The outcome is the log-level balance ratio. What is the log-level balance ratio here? 2.01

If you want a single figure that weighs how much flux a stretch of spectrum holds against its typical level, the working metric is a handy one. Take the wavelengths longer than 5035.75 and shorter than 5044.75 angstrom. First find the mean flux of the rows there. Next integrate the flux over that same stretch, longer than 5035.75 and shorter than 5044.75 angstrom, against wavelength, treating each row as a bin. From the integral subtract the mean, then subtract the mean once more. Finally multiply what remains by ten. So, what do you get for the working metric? 763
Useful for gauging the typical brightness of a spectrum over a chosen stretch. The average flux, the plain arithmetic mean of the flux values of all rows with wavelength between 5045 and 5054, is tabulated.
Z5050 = 10.9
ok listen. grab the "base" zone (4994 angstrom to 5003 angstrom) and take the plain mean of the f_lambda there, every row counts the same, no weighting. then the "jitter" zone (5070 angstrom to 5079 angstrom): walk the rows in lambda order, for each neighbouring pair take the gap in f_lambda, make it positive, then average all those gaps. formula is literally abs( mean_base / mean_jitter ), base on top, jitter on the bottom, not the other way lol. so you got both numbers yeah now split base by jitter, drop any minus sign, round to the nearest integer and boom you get 32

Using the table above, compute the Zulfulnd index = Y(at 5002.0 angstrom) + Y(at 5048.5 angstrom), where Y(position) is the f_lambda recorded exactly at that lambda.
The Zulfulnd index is 21.1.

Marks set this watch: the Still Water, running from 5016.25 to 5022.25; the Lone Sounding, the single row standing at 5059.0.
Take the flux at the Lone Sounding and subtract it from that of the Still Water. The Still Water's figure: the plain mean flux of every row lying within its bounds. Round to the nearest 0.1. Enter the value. -1.5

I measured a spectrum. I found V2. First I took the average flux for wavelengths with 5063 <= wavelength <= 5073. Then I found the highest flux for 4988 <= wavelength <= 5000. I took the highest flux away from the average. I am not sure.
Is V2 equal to -1.36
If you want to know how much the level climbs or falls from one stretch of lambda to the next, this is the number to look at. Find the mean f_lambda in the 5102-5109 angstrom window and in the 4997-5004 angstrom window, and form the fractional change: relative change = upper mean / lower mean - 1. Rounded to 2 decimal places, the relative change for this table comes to 0.17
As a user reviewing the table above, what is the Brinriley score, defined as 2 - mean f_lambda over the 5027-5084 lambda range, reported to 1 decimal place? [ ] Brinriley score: -9.0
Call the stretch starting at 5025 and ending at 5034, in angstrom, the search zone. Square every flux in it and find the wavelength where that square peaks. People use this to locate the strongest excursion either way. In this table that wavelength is 5033.5 angstrom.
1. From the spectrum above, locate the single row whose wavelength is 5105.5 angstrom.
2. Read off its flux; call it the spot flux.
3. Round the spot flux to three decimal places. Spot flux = 12.300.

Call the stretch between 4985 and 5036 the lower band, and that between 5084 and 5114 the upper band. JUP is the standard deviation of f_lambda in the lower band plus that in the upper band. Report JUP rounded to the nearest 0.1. 2.9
